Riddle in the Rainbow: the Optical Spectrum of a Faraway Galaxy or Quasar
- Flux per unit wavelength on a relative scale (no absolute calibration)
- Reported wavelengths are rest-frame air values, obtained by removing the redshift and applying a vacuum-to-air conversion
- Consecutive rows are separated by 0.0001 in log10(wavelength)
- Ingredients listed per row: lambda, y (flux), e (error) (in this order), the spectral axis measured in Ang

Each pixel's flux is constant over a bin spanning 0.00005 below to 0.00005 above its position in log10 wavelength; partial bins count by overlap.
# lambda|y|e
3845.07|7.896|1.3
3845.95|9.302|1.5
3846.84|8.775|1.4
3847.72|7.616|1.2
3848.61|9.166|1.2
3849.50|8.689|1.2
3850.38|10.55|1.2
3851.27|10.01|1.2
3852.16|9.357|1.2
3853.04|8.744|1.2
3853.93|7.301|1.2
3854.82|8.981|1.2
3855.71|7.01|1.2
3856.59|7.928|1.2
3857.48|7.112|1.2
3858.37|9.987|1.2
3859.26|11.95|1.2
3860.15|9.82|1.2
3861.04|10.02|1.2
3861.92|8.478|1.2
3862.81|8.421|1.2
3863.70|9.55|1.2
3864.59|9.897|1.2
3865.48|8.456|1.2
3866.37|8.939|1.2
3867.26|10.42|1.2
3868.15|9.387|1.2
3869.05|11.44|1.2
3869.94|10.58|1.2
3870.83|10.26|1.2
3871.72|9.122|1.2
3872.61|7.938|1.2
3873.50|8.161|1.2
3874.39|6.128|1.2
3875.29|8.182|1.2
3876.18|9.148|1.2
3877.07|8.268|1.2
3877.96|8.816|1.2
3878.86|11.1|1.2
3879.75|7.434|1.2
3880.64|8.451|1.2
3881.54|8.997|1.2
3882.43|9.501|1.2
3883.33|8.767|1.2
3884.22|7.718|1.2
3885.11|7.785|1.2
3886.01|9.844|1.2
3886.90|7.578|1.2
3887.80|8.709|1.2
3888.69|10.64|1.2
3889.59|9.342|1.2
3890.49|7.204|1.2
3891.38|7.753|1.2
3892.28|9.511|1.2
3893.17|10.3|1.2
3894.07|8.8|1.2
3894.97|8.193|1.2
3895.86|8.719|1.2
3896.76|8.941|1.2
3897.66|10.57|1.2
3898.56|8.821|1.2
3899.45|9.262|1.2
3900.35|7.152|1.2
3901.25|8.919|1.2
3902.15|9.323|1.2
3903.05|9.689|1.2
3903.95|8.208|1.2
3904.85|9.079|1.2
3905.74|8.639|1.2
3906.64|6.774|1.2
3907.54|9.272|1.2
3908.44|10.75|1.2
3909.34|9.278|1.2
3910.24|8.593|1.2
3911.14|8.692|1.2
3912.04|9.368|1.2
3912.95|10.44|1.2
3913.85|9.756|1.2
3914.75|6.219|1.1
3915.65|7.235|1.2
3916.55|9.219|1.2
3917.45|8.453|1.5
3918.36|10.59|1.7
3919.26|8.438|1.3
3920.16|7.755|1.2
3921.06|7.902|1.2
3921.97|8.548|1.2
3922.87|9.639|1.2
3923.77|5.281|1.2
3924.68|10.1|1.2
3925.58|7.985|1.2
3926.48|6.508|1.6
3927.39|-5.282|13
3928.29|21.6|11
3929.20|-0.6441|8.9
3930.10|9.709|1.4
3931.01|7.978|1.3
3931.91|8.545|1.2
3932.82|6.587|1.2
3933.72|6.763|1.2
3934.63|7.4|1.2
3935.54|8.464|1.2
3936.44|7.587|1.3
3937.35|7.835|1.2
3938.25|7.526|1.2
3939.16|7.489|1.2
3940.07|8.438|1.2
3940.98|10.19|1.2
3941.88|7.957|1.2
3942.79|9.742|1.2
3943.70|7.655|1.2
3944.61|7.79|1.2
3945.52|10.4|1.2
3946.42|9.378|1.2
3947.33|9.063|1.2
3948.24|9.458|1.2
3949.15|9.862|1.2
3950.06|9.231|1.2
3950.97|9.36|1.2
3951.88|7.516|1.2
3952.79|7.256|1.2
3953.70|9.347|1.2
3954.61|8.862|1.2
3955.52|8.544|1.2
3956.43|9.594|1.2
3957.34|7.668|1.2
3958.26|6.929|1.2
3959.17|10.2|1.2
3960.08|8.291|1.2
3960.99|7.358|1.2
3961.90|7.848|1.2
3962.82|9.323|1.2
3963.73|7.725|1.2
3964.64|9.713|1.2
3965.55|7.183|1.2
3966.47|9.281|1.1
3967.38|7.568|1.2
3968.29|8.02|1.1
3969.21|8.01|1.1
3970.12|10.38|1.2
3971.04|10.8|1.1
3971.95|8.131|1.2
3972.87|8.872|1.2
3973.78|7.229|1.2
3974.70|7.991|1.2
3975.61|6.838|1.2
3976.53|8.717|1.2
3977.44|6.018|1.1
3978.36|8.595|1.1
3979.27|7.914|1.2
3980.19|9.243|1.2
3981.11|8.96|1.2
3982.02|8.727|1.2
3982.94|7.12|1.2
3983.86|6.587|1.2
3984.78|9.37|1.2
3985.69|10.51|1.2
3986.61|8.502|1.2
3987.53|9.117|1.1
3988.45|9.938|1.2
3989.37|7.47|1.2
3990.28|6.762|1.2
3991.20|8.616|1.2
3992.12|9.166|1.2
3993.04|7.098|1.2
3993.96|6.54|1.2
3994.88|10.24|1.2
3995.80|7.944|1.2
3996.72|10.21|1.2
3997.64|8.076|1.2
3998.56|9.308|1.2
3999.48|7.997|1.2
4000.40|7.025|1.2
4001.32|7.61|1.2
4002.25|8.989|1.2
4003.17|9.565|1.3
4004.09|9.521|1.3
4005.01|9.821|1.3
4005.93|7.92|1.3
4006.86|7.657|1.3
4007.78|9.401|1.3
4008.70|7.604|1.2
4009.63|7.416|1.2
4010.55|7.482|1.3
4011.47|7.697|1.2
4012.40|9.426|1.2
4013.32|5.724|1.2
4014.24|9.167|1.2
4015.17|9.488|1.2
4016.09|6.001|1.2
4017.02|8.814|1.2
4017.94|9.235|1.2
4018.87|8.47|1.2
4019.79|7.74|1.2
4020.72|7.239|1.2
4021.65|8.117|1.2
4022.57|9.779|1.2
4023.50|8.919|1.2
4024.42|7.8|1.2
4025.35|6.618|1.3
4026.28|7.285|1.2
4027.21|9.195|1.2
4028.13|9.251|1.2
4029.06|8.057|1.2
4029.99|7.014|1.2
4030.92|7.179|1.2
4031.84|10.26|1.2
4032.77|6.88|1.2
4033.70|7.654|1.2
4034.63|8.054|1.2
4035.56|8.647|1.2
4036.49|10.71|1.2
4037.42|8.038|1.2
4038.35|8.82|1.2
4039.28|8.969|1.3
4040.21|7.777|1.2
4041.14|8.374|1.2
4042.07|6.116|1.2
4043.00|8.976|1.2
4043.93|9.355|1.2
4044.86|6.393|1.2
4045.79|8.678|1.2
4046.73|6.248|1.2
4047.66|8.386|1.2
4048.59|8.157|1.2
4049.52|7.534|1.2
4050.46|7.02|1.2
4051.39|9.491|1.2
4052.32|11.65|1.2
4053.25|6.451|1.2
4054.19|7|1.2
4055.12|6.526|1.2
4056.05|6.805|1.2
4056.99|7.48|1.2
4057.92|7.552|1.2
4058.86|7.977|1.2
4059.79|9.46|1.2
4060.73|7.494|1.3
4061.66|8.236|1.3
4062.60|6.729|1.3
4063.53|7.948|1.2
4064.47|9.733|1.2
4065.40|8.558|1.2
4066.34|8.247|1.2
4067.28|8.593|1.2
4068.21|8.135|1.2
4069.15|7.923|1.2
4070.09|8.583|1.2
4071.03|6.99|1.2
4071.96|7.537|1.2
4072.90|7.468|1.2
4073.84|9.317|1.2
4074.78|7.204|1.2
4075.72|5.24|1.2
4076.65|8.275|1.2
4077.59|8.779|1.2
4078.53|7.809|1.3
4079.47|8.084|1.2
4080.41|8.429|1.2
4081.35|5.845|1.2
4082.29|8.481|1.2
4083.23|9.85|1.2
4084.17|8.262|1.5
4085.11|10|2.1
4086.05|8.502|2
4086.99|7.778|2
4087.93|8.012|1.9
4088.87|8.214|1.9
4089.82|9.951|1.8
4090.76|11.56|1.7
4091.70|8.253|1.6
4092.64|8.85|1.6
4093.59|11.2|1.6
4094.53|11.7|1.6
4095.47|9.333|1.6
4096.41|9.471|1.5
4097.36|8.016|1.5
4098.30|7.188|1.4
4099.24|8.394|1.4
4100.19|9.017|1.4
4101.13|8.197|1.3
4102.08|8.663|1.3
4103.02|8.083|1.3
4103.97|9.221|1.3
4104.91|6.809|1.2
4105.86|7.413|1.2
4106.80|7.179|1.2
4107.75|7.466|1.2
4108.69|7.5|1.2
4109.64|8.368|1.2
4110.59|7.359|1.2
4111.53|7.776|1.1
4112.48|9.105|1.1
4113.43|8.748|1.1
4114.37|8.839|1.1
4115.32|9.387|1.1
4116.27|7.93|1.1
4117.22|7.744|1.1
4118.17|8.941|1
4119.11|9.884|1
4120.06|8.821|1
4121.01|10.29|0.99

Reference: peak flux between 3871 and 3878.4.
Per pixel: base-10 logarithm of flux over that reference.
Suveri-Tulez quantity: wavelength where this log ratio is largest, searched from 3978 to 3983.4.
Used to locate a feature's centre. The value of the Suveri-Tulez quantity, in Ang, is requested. 3980.19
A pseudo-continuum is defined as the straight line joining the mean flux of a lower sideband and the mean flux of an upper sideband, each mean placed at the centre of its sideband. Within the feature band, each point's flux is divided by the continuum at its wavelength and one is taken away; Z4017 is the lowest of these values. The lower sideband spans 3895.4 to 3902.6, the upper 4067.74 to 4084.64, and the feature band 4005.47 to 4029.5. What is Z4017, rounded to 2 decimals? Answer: -0.31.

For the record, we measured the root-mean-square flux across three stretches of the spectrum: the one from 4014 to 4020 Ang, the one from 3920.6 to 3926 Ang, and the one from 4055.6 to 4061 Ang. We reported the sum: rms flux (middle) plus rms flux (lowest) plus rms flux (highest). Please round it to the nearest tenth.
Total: 24.7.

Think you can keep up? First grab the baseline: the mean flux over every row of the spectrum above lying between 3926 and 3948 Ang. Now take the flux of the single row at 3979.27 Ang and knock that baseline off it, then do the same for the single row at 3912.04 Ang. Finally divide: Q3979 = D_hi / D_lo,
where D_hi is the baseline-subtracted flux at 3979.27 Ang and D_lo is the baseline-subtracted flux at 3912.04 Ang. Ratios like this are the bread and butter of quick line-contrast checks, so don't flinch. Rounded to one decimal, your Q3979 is 0.0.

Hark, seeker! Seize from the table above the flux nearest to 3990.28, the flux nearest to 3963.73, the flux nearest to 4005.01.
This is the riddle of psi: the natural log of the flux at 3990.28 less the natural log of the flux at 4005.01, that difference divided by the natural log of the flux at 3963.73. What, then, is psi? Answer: -0.18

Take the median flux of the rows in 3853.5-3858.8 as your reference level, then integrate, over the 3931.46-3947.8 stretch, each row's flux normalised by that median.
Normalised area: 17.7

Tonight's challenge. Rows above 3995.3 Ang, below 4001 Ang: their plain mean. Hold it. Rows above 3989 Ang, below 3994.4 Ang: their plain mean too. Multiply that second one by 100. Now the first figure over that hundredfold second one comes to 0.0111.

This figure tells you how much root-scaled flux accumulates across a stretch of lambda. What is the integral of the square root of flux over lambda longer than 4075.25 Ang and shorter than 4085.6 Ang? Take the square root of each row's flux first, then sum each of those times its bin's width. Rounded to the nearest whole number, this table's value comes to 29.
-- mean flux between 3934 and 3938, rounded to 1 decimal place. 7.8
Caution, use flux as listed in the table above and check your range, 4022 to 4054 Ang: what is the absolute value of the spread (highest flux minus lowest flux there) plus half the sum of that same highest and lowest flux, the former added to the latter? 14.4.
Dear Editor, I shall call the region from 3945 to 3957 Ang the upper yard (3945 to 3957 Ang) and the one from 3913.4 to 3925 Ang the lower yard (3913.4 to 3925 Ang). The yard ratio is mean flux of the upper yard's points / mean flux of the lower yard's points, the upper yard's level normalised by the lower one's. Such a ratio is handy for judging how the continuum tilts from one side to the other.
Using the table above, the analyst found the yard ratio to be 1.08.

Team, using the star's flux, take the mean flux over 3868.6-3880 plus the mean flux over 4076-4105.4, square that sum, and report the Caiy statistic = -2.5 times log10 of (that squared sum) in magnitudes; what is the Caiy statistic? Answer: -6.24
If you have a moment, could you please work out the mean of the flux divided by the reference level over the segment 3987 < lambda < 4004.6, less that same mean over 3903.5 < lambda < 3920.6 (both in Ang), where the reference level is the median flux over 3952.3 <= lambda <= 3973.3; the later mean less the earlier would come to -0.04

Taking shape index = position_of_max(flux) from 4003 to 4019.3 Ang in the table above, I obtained 4005.01 Ang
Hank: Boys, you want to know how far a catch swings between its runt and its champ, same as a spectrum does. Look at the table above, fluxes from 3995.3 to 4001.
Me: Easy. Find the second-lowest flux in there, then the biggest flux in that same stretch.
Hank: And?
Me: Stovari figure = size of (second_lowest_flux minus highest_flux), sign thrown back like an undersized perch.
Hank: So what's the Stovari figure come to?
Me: 2.3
